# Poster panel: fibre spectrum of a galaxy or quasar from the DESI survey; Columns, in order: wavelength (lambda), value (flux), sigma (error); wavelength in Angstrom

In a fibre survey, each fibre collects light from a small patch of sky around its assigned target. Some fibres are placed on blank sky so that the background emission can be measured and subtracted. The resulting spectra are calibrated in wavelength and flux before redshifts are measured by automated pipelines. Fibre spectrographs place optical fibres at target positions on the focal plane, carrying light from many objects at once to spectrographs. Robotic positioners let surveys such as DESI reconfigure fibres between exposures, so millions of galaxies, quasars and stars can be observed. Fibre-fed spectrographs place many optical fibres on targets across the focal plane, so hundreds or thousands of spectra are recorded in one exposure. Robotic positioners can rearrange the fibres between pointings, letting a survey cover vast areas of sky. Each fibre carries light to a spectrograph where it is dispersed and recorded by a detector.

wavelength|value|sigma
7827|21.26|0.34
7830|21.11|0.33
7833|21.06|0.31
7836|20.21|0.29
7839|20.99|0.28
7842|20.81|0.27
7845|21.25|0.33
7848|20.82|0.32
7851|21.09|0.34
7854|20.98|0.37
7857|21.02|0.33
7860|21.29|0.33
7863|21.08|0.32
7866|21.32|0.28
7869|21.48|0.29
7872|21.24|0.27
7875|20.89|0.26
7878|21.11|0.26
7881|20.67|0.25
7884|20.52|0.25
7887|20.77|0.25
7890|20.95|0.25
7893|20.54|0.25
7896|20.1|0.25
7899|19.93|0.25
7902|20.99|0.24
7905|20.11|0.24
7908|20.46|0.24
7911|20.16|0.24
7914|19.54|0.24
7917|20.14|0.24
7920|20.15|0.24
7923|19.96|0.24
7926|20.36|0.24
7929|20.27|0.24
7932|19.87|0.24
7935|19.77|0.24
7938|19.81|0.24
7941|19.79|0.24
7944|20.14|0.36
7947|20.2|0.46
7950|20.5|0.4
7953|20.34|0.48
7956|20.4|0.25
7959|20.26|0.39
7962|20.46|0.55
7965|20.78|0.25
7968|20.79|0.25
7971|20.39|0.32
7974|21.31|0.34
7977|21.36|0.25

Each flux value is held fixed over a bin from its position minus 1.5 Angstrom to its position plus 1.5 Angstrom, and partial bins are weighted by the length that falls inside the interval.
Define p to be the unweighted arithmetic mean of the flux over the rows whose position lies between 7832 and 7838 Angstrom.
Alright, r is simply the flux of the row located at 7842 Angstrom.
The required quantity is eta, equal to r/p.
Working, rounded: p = 20.6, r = 20.81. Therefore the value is 1.01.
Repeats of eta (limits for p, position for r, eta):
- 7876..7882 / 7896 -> 0.96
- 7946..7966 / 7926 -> 1.00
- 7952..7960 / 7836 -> 0.99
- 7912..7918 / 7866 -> 1.07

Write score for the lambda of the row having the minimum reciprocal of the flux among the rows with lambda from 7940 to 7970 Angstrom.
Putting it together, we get 7968 Angstrom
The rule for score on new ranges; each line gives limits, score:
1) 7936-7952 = 7950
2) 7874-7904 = 7878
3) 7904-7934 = 7908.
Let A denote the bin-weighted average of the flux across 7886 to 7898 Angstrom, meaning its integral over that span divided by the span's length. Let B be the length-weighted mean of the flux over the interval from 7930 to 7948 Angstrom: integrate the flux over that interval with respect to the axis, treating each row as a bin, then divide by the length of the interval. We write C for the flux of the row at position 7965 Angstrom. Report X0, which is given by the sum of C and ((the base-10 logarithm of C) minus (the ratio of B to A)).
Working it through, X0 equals 21.1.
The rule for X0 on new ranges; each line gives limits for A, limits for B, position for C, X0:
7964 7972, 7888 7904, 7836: 20.5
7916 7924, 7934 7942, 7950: 20.8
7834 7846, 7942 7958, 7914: 19.9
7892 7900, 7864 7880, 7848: 21.1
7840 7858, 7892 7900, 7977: 21.7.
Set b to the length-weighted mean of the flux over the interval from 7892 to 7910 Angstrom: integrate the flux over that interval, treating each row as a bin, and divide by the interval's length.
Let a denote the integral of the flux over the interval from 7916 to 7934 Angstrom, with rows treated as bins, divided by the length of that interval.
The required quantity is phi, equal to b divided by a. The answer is 1.01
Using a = 20.1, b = 20.3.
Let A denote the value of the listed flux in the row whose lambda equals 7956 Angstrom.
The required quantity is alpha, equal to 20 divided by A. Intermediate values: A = 20.4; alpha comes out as 0.98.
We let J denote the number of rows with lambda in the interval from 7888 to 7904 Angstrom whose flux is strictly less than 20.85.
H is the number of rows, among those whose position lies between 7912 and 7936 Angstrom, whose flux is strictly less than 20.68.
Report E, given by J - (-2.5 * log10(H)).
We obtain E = 5.3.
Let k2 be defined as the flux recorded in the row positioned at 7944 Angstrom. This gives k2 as 20.14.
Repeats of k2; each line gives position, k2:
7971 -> 20.39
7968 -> 20.79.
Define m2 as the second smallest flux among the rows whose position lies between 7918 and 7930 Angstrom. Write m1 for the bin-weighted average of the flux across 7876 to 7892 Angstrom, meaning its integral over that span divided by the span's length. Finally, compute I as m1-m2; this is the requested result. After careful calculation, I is 0.6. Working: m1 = 20.8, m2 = 20.15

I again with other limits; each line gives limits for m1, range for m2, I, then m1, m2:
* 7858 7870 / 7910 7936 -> 1.5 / 21.3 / 19.77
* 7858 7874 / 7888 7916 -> 1.3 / 21.3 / 19.93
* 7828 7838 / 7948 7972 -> 0.5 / 20.8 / 20.34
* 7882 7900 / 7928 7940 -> 0.7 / 20.5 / 19.81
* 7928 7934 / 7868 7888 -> -0.6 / 20.0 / 20.67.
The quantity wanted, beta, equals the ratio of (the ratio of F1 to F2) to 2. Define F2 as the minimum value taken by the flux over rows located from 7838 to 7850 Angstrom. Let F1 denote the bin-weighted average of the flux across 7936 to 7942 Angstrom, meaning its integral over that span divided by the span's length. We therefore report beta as 0.476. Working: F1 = 19.8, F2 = 20.81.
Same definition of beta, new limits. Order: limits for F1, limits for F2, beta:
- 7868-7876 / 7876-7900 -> 0.532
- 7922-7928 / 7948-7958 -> 0.496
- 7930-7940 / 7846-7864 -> 0.476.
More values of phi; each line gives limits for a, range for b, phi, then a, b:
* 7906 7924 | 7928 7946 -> 0.99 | 20.1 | 19.9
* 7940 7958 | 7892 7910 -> 1.01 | 20.2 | 20.3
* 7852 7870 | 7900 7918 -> 0.95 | 21.2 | 20.2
